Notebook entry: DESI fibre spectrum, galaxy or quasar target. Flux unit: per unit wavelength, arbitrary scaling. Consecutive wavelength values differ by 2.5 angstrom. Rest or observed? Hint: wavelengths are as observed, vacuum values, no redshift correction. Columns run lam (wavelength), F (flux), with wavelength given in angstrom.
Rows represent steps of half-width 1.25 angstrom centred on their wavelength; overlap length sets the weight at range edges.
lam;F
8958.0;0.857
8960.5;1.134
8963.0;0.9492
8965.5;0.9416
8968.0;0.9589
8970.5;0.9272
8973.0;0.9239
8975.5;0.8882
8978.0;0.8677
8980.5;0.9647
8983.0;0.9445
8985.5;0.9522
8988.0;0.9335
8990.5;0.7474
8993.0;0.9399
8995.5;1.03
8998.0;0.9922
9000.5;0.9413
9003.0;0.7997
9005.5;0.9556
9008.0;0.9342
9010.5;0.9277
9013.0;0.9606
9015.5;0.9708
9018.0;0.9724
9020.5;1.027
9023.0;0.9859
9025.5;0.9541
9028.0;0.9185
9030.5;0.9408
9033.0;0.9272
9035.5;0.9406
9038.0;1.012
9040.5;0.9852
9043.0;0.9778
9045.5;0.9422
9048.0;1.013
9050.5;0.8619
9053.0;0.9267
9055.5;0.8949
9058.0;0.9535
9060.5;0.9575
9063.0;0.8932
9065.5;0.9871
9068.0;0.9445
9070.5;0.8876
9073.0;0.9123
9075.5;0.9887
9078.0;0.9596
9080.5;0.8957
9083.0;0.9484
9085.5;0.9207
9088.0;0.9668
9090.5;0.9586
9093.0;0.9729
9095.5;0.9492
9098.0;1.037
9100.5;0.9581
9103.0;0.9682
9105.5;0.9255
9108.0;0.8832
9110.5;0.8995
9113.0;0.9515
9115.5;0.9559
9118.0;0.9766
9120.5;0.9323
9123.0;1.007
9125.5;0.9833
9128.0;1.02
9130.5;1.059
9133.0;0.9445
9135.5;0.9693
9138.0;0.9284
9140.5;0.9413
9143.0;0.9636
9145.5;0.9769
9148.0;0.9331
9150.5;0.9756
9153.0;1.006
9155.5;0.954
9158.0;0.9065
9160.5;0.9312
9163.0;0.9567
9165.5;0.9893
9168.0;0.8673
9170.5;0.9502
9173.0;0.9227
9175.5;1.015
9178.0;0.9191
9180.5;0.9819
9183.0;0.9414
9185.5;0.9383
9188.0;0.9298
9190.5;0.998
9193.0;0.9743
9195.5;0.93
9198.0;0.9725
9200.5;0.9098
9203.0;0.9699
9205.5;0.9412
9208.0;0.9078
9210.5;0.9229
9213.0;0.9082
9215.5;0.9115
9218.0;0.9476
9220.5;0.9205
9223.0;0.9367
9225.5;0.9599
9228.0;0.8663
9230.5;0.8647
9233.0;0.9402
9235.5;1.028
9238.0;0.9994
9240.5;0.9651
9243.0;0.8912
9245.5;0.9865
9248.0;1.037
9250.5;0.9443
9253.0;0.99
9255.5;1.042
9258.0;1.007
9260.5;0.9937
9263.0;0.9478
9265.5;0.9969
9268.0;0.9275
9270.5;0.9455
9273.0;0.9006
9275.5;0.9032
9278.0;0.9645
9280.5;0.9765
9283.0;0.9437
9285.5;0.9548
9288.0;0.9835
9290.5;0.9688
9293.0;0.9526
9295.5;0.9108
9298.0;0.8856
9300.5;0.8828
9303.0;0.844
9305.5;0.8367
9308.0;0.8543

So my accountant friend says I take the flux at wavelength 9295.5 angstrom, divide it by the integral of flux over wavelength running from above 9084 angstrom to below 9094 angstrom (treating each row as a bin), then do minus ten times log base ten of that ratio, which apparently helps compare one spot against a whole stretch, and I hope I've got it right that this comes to 10.2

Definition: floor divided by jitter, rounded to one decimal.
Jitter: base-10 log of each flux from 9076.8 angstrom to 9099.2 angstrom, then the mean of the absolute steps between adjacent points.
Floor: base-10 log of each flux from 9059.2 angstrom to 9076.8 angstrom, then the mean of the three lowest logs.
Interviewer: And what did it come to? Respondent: -2.5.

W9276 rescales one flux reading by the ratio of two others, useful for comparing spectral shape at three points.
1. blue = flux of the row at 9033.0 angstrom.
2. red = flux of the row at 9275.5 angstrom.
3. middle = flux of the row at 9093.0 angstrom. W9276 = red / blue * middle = 0.95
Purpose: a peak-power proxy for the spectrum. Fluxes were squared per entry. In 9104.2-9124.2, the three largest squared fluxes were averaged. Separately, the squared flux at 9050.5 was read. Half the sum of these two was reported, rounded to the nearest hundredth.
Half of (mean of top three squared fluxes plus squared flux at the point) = 0.85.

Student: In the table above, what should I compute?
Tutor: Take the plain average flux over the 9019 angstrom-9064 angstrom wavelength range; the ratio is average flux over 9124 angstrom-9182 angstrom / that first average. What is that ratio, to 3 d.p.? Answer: 1.010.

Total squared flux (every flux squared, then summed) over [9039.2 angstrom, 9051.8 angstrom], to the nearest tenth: 4.6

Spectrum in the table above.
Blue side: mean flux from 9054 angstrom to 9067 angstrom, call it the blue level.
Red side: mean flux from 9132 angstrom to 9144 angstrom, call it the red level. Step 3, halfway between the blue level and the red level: 0.943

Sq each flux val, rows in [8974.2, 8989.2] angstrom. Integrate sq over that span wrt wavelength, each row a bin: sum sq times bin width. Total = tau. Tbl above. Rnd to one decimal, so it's 12.9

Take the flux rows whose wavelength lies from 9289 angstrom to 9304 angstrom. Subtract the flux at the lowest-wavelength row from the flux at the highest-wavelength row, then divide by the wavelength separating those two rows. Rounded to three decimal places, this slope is -0.010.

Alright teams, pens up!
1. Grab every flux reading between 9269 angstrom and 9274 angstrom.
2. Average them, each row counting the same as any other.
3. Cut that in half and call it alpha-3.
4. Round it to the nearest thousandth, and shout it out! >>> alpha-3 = 0.462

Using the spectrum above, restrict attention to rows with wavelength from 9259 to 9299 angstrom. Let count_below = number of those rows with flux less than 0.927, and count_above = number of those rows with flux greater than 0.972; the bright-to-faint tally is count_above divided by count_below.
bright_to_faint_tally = 1.0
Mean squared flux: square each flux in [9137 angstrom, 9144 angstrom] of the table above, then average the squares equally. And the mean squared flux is 0.892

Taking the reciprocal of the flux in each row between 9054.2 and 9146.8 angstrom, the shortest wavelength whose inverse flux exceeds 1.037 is 9055.5 angstrom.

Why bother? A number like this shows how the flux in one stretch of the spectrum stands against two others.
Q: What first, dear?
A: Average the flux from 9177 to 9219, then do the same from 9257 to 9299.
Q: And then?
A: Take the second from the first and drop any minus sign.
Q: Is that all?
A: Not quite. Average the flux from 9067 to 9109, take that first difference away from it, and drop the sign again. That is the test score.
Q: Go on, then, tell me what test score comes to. 0.94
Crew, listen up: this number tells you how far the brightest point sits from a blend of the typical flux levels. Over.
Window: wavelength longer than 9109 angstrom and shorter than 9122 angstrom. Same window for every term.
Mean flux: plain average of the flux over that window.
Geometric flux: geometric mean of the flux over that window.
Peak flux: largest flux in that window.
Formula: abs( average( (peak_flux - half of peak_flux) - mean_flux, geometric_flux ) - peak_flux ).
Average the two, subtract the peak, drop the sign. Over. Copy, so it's 0.733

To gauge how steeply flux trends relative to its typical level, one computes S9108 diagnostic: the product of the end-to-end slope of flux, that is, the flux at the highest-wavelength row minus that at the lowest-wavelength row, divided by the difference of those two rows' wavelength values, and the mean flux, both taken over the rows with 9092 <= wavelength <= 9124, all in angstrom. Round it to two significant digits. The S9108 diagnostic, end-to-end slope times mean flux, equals 0.0011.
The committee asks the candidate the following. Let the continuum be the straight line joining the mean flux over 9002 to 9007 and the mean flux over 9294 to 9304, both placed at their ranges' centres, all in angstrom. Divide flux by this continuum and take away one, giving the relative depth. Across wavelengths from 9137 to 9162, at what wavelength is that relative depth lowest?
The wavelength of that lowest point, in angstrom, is 9158.0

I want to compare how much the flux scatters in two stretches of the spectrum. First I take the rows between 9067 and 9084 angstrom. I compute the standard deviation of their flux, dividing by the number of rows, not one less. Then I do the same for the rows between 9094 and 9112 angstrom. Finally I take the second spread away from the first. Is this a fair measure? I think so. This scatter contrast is -0.013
